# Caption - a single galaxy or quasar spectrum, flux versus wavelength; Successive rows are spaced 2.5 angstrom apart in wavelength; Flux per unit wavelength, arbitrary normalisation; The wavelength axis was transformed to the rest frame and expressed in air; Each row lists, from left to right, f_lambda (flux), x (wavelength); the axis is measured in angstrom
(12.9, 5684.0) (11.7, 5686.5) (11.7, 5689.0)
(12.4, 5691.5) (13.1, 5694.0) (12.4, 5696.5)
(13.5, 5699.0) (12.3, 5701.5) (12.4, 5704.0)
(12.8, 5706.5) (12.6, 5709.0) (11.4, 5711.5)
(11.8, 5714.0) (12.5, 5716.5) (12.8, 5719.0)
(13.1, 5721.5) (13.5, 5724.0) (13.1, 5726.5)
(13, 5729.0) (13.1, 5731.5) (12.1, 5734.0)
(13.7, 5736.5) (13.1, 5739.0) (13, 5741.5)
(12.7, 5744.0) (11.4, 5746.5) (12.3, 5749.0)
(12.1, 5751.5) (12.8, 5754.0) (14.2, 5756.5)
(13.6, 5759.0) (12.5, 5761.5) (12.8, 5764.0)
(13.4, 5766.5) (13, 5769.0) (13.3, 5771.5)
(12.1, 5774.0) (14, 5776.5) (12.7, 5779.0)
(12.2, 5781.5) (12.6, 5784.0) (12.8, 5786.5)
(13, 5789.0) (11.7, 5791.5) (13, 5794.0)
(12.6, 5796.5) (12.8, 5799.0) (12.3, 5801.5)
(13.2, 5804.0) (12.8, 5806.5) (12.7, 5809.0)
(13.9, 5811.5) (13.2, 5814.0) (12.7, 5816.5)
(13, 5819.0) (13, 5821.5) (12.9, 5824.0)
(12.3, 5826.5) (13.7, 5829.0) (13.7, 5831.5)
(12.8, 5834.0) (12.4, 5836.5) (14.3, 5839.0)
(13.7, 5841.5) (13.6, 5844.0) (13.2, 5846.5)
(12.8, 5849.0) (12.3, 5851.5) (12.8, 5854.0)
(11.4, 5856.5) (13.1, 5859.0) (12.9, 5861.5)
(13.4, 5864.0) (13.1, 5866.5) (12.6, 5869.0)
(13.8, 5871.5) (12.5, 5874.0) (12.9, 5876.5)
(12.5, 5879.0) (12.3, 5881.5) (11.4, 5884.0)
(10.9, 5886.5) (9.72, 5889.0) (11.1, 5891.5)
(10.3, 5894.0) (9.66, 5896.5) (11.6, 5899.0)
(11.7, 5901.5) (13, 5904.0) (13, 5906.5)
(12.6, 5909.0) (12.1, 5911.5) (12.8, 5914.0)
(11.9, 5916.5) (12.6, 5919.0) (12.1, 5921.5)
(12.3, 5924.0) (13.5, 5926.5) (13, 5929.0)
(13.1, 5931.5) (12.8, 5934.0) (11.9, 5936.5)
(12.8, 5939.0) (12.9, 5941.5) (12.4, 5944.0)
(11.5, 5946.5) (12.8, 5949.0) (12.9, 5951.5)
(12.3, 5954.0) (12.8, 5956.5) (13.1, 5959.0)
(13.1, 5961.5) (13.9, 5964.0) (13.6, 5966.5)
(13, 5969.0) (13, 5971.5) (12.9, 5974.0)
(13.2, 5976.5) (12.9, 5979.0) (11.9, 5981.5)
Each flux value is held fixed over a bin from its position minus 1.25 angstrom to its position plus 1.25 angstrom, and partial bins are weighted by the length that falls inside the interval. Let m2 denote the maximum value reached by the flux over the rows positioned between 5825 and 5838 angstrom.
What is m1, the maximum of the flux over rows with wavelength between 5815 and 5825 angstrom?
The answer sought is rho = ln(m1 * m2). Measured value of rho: 5.18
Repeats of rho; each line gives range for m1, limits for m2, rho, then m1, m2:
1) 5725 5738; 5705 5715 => 5.17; 13.7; 12.8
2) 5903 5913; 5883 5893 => 5.00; 13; 11.4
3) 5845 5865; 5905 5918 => 5.16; 13.4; 13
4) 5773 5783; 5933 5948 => 5.20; 14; 12.9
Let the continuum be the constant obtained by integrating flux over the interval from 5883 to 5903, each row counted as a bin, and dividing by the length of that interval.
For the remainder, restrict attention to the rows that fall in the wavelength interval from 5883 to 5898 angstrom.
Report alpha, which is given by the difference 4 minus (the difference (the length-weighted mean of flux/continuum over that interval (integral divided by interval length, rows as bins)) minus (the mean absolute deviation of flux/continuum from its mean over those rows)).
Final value 3.085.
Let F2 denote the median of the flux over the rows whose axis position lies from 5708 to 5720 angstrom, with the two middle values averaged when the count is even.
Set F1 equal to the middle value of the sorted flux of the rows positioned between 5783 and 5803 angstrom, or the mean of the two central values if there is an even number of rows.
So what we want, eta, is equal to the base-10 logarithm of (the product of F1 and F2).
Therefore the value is 2.20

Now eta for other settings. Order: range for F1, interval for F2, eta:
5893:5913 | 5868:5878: 2.18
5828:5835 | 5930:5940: 2.24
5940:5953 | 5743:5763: 2.21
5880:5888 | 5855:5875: 2.17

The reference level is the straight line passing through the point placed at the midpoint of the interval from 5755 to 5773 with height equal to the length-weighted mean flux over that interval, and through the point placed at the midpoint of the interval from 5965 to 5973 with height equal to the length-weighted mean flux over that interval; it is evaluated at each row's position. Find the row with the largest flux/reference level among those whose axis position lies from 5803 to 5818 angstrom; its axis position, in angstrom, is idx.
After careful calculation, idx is 5811.5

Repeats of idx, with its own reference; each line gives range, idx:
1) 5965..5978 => 5966.5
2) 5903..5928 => 5926.5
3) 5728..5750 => 5736.5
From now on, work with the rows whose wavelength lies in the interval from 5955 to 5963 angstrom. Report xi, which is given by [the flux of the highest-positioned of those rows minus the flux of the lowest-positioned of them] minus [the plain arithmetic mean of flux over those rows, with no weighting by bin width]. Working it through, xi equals -12.7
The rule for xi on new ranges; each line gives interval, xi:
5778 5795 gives -12.3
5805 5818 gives -13.2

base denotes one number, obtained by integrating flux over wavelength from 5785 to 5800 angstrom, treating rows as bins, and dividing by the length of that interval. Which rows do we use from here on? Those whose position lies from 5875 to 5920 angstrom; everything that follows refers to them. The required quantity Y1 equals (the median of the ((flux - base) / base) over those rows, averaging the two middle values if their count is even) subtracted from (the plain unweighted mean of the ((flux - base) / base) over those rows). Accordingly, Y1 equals -0.017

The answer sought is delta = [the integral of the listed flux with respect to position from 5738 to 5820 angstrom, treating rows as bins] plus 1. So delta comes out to 1053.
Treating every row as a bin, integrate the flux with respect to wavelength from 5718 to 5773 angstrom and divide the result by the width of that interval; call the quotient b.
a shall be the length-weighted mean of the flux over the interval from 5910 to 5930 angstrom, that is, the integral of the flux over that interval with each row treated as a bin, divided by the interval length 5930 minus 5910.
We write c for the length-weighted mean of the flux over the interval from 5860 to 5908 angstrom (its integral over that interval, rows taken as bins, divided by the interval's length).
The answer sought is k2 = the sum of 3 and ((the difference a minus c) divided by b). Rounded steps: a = 12.5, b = 12.9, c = 12.0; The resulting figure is 3.04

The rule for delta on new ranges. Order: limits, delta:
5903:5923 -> 251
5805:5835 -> 393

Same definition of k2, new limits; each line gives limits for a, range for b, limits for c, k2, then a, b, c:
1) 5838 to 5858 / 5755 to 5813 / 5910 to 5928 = 3.04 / 13.0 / 12.9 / 12.5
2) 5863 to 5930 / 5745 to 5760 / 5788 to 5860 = 2.94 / 12.2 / 12.7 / 12.9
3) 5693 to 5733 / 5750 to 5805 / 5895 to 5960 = 3.02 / 12.7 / 12.8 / 12.4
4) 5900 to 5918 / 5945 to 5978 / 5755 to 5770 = 2.94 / 12.4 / 12.9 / 13.2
